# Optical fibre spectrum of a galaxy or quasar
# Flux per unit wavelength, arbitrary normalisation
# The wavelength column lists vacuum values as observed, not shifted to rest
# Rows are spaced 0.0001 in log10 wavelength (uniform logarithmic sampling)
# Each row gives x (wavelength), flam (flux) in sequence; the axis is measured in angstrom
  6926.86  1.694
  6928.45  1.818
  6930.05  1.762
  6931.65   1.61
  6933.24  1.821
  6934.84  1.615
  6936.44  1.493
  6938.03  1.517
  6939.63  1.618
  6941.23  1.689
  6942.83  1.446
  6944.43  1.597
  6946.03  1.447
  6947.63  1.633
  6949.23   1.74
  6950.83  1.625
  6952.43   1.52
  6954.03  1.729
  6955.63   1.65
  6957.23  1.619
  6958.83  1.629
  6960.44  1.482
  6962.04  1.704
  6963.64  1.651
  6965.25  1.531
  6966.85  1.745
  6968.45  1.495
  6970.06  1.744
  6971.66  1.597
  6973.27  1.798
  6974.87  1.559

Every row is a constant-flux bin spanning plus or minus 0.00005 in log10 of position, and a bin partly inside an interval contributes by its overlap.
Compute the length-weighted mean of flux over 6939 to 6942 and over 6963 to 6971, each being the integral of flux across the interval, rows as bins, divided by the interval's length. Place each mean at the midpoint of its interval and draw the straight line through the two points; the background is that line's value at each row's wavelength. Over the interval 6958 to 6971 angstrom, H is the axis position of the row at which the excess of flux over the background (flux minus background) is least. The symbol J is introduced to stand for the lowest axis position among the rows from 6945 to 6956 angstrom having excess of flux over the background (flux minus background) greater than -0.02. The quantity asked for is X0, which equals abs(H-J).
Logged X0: 12.8 angstrom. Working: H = 6960.44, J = 6947.63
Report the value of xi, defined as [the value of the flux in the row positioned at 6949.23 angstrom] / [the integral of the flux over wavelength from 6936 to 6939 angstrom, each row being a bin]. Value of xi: 0.38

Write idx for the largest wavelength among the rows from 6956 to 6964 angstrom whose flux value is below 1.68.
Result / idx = 6963.64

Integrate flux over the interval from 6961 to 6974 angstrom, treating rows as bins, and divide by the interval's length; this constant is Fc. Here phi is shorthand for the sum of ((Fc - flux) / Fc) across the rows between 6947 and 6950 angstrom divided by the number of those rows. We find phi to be -0.019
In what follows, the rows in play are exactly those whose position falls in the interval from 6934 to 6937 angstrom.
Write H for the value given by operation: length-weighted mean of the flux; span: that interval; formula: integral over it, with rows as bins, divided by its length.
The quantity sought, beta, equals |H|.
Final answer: 1.56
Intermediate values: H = 1.56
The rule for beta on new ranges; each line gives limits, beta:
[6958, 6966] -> 1.60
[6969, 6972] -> 1.67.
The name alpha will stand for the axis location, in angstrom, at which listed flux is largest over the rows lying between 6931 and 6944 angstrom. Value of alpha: 6933.24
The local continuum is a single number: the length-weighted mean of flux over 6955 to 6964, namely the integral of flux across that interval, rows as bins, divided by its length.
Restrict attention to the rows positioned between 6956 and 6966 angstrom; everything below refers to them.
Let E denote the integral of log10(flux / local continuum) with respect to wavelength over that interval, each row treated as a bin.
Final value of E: -0.048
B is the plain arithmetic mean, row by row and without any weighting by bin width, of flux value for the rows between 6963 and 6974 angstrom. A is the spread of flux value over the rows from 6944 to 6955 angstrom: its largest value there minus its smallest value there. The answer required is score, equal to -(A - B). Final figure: 1.36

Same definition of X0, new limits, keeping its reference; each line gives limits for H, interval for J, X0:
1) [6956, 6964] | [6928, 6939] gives 32.0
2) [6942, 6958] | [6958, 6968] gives 16.0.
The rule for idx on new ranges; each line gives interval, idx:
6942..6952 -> 6950.83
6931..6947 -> 6946.03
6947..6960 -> 6958.83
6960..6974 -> 6971.66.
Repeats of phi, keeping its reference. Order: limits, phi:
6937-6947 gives 0.062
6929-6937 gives -0.003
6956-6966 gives 0.031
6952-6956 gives 0.013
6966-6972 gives 0.006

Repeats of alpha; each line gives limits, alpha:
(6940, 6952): 6949.23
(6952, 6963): 6954.03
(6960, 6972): 6966.85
